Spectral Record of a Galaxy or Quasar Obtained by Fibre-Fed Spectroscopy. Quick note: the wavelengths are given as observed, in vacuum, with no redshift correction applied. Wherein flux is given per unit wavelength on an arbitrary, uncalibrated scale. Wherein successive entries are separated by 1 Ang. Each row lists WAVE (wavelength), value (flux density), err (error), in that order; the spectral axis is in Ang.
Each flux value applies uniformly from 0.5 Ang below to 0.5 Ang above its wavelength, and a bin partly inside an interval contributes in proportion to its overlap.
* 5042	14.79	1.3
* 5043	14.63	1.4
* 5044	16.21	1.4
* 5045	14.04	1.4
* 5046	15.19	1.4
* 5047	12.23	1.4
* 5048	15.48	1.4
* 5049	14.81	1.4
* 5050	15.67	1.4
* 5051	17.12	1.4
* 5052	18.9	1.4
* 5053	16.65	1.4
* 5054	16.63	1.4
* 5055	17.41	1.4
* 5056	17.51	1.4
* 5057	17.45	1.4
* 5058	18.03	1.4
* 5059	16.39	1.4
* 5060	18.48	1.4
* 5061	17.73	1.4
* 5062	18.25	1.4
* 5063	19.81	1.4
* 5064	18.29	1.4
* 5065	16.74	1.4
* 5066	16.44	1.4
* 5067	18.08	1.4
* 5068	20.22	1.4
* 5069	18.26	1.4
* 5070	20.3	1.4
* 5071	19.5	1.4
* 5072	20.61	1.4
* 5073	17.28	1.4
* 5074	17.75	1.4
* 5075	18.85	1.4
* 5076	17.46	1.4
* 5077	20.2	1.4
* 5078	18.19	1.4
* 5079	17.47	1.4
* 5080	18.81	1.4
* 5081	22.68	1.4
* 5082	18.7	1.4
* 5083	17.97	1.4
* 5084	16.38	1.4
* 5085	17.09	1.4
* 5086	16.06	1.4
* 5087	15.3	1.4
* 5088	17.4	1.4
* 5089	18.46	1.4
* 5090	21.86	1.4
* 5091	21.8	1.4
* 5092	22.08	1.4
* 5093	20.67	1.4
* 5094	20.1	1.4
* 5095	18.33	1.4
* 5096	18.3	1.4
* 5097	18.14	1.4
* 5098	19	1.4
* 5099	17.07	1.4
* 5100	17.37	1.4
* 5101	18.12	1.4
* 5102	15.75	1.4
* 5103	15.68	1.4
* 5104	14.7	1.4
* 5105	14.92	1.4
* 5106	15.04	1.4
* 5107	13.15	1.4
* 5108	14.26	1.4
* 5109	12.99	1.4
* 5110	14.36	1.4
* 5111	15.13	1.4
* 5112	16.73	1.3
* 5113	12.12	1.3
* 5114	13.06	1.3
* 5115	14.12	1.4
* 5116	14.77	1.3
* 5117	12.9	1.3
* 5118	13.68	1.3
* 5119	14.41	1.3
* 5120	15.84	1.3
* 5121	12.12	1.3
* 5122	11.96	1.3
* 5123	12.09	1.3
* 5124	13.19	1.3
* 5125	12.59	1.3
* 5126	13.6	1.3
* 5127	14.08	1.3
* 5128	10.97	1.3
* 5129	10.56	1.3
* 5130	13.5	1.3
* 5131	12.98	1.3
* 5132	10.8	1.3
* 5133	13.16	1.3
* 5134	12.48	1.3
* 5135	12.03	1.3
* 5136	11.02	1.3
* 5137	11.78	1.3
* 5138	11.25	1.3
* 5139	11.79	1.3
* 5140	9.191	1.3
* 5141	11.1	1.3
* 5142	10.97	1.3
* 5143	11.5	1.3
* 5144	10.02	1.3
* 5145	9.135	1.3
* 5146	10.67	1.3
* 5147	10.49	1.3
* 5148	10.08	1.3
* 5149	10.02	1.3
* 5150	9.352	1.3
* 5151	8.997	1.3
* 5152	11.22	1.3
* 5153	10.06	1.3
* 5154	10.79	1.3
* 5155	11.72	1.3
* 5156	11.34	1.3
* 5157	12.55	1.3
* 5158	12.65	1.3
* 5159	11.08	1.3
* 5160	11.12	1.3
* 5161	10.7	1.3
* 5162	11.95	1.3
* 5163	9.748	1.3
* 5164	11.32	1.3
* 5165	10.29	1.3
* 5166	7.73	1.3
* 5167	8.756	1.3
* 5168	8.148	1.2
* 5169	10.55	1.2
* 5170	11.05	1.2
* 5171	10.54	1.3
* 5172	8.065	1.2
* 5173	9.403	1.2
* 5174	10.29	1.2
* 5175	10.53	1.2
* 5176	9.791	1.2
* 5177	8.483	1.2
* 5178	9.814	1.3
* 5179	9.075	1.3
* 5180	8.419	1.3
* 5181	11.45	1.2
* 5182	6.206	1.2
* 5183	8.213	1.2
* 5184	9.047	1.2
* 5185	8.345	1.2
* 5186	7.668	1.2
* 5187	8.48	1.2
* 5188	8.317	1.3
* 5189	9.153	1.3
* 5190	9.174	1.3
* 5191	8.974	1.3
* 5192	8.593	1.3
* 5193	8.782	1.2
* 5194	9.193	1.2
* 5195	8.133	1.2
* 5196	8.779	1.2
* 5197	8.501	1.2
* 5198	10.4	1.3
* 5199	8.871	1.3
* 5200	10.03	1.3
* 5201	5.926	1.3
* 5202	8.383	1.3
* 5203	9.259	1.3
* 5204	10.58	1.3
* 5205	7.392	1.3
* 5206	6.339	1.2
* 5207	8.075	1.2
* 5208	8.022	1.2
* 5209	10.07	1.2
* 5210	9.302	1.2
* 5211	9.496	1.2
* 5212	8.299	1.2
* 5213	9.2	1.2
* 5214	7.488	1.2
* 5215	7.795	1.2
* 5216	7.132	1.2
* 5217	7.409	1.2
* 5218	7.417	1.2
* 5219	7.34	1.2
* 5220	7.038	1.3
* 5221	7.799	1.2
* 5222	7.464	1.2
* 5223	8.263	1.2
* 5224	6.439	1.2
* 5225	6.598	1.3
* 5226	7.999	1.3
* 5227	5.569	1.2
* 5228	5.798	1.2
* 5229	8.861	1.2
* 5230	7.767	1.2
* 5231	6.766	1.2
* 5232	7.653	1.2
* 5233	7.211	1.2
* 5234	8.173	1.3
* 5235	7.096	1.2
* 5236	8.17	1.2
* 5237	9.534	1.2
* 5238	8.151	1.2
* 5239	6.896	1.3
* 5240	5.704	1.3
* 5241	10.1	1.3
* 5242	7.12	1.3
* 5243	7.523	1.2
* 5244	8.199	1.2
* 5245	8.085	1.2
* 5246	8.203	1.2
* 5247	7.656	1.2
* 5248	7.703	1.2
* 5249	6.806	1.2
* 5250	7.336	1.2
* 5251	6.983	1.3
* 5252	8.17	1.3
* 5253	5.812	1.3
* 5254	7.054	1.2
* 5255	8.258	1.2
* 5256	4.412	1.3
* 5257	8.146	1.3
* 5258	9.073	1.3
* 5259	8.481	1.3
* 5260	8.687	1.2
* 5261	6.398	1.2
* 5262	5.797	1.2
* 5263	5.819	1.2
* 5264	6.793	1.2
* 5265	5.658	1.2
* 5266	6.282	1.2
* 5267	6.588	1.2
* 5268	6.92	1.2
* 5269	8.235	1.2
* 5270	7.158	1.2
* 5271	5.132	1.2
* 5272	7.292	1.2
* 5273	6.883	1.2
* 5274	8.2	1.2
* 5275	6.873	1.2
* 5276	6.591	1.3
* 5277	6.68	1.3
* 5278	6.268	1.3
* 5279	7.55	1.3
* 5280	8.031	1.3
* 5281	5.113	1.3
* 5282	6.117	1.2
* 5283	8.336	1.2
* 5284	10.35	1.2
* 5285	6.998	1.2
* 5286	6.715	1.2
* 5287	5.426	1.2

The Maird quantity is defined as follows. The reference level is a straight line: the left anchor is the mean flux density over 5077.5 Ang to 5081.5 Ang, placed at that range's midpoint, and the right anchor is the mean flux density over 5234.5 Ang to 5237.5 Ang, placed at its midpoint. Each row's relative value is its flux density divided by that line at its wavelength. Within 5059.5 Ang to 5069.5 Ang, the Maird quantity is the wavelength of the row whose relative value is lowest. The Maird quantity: 5066 Ang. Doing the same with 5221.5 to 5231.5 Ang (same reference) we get 5227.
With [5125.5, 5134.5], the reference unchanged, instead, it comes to 5129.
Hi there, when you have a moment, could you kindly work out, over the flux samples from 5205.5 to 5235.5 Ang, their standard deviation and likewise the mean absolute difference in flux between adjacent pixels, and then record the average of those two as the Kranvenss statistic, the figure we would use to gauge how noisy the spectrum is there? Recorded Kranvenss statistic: 1.0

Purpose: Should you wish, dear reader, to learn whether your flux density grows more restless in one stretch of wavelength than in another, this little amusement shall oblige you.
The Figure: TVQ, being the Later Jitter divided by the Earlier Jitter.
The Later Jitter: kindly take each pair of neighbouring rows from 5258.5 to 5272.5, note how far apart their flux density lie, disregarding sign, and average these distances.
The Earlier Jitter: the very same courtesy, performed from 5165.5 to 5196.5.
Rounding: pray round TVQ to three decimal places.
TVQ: 0.943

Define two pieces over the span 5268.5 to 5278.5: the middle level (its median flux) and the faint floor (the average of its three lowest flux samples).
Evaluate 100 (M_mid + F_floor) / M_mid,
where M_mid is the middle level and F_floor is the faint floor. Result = 187.2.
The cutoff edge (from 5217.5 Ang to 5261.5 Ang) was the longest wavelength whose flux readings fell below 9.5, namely 5261 Ang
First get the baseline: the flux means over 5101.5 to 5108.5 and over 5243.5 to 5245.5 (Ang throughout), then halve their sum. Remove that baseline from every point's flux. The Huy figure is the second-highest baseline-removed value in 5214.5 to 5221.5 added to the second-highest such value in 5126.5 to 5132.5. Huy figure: -2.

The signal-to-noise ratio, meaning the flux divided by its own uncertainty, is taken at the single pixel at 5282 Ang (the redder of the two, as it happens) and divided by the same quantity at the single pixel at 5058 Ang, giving 0.40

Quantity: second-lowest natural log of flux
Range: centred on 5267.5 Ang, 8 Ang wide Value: 1.7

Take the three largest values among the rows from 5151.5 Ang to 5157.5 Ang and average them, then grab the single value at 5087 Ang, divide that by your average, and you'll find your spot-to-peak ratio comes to 1.3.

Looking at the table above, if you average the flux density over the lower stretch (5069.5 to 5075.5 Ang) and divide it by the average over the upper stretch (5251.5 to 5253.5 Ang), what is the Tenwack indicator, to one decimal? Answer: 2.7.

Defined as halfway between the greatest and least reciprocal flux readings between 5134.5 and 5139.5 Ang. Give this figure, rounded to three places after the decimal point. 0.087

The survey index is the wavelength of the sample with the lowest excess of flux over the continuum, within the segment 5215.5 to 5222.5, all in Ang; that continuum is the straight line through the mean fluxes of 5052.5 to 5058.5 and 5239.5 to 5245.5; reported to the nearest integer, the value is 5216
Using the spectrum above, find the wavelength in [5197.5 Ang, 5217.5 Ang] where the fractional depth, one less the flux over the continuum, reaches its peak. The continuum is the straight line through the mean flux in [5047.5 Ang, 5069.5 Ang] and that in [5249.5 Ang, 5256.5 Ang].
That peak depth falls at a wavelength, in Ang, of 5201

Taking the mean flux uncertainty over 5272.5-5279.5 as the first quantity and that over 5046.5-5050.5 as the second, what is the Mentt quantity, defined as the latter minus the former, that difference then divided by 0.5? 0.29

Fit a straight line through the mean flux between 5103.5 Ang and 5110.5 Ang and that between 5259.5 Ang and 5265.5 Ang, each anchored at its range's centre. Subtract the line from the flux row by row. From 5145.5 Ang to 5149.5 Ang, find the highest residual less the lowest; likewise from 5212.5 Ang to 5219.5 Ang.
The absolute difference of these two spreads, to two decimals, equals 1.42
